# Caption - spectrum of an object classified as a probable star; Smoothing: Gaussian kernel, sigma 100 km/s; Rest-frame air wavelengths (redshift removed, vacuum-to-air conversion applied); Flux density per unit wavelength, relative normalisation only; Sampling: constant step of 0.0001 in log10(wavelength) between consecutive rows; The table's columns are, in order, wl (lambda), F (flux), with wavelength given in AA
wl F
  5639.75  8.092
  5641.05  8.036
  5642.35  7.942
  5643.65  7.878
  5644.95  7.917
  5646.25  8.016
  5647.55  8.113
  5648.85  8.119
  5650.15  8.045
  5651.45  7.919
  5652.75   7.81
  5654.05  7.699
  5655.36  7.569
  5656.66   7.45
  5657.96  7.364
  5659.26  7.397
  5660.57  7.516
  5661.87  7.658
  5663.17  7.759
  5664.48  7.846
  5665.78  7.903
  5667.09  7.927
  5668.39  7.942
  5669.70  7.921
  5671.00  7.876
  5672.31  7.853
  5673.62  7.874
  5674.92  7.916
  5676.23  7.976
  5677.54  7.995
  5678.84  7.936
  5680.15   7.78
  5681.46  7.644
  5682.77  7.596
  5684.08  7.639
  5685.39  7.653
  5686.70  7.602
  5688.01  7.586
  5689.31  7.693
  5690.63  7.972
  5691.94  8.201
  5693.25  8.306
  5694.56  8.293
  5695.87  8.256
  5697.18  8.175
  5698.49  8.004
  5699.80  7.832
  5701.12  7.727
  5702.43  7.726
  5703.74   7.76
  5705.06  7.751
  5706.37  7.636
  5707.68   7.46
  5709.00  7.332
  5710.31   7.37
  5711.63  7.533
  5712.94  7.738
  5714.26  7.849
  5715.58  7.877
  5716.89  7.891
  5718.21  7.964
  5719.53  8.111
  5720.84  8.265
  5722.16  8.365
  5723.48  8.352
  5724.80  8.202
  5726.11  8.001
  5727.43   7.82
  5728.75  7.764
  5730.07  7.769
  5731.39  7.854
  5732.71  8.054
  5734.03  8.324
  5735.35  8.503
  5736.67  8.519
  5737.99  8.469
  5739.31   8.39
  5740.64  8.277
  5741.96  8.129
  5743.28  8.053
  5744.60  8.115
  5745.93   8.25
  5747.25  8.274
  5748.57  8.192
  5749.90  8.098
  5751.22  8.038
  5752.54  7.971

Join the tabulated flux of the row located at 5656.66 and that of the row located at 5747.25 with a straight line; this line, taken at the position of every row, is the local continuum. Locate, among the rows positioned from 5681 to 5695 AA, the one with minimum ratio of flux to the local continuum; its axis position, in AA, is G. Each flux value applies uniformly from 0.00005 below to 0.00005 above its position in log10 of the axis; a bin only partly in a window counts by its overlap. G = 5688.01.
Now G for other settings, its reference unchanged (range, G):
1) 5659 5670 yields 5659.26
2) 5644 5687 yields 5686.70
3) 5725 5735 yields 5730.07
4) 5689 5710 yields 5709.00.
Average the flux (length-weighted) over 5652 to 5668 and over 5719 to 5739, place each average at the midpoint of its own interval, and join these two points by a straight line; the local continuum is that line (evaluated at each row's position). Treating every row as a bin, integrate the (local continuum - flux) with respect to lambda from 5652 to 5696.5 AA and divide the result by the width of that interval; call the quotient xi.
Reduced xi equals -0.04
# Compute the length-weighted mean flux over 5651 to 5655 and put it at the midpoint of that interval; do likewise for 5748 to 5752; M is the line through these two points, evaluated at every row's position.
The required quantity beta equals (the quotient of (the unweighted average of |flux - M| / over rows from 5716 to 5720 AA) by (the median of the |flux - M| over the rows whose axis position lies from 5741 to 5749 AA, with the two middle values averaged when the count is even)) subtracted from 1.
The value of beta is -0.20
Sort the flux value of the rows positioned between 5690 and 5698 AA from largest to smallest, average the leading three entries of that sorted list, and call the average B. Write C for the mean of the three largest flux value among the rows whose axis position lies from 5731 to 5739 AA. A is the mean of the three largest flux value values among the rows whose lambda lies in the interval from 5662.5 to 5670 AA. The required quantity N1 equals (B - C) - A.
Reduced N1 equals -8.1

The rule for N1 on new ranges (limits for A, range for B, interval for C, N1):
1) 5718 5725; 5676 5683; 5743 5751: -8.6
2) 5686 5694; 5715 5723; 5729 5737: -8.4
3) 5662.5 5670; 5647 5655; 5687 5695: -8.1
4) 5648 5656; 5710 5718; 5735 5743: -8.7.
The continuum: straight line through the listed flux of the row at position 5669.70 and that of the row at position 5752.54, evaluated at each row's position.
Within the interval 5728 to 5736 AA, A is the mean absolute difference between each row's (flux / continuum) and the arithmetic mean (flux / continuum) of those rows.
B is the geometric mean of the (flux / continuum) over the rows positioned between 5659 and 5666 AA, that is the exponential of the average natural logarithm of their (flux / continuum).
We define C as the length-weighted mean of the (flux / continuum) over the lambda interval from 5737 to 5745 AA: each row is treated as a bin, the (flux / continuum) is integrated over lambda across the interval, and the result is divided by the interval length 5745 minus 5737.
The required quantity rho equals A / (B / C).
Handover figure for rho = 0.033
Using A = 0.031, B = 0.97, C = 1.04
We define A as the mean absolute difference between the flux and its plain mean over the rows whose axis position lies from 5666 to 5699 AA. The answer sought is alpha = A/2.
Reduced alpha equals 0.09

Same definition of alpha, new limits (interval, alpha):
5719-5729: 0.09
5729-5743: 0.11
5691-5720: 0.12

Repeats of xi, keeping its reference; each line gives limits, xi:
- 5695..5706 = 0.05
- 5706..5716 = 0.44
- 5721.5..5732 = 0.13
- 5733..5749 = -0.03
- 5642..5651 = -0.44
